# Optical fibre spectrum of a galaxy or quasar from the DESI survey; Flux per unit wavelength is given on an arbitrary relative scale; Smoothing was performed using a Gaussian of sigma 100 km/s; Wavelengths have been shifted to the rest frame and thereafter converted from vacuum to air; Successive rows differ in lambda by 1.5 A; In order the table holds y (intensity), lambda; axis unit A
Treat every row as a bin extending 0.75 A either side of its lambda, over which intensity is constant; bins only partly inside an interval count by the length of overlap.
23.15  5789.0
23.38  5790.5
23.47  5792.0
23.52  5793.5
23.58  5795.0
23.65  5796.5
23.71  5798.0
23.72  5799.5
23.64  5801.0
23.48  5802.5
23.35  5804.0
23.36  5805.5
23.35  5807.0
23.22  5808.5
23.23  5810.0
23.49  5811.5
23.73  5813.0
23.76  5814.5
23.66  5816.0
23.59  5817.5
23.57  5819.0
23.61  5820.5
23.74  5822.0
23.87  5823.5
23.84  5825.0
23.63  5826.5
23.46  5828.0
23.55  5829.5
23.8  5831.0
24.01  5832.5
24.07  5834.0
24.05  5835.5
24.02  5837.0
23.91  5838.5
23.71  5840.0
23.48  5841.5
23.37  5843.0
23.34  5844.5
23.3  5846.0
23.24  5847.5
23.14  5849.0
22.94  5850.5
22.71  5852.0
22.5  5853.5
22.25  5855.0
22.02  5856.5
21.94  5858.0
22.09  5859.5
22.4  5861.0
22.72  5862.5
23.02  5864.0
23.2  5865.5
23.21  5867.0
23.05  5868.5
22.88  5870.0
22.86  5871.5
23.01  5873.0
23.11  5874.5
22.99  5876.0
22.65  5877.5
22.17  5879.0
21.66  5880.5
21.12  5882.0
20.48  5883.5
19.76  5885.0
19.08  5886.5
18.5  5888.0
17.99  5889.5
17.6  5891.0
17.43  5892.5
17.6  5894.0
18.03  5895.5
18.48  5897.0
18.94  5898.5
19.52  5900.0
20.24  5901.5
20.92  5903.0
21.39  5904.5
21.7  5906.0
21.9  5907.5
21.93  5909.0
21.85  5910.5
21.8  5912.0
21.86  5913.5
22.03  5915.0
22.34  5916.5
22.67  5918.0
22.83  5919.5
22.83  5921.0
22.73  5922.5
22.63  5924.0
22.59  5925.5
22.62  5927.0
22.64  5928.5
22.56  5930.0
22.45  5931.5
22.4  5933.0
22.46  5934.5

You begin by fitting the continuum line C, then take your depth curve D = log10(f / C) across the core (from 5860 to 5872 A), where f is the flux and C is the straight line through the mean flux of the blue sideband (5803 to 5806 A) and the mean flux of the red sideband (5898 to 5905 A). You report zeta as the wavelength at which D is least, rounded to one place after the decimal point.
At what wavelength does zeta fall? 5861.0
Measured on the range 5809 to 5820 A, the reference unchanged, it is 5810.0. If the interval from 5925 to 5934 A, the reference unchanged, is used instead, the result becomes 5925.5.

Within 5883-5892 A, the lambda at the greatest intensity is 5883.5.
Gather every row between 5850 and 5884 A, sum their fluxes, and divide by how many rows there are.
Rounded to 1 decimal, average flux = 22.5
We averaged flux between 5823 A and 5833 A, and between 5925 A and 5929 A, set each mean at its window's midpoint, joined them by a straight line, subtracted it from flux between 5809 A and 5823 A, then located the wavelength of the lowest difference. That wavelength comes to 5810.0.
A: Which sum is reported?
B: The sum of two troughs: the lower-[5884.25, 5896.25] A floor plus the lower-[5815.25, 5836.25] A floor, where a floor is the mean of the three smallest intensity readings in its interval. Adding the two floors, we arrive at 41.1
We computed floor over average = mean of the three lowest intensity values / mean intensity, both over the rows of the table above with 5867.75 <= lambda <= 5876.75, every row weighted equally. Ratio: 0.997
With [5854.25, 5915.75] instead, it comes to 0.829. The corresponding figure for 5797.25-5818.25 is 0.989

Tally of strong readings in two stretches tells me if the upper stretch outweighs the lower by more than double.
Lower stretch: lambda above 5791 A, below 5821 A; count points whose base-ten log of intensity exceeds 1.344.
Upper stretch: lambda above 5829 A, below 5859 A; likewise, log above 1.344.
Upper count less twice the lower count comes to -22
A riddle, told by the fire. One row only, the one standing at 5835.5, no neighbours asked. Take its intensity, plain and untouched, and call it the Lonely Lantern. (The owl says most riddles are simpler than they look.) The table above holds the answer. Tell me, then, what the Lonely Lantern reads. 24.05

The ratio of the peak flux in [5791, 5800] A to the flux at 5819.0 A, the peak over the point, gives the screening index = 1.01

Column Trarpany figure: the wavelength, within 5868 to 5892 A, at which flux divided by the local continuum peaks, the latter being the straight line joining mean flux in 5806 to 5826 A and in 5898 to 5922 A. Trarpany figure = 5874.5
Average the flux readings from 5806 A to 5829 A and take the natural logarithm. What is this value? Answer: 3.16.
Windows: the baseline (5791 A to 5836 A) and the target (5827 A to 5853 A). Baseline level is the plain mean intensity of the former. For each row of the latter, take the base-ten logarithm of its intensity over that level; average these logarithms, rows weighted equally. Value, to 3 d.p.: -0.002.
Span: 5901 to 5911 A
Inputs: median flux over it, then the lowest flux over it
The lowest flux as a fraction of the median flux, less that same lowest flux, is -19.3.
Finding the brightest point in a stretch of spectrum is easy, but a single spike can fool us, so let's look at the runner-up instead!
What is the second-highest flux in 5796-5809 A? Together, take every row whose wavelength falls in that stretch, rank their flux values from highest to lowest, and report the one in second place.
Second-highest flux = 23.71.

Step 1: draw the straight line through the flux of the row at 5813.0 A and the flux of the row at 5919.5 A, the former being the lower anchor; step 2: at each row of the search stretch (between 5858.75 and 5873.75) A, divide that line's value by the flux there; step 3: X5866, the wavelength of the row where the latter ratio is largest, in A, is 5859.5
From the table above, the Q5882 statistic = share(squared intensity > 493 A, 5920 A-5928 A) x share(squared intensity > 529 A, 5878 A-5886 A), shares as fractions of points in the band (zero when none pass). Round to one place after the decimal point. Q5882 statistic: 0.0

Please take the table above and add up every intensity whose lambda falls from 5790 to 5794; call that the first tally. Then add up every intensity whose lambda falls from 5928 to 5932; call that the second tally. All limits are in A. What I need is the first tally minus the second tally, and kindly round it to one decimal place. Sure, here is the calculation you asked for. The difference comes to 2.7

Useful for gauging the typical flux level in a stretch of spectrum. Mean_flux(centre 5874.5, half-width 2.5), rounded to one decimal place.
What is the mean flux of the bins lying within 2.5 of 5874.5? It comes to 23.0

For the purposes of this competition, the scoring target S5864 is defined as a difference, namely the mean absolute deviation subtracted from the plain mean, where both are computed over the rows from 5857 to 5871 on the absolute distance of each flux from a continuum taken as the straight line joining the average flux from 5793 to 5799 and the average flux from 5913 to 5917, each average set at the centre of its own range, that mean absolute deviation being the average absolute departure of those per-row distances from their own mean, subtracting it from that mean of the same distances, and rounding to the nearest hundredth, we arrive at 0.24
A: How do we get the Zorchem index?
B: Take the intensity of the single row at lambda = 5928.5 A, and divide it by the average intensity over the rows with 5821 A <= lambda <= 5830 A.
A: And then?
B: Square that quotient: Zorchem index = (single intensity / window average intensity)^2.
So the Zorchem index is 0.914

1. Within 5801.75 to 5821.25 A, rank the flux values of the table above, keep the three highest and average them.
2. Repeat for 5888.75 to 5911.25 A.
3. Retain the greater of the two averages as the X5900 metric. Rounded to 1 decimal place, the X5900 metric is 23.7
